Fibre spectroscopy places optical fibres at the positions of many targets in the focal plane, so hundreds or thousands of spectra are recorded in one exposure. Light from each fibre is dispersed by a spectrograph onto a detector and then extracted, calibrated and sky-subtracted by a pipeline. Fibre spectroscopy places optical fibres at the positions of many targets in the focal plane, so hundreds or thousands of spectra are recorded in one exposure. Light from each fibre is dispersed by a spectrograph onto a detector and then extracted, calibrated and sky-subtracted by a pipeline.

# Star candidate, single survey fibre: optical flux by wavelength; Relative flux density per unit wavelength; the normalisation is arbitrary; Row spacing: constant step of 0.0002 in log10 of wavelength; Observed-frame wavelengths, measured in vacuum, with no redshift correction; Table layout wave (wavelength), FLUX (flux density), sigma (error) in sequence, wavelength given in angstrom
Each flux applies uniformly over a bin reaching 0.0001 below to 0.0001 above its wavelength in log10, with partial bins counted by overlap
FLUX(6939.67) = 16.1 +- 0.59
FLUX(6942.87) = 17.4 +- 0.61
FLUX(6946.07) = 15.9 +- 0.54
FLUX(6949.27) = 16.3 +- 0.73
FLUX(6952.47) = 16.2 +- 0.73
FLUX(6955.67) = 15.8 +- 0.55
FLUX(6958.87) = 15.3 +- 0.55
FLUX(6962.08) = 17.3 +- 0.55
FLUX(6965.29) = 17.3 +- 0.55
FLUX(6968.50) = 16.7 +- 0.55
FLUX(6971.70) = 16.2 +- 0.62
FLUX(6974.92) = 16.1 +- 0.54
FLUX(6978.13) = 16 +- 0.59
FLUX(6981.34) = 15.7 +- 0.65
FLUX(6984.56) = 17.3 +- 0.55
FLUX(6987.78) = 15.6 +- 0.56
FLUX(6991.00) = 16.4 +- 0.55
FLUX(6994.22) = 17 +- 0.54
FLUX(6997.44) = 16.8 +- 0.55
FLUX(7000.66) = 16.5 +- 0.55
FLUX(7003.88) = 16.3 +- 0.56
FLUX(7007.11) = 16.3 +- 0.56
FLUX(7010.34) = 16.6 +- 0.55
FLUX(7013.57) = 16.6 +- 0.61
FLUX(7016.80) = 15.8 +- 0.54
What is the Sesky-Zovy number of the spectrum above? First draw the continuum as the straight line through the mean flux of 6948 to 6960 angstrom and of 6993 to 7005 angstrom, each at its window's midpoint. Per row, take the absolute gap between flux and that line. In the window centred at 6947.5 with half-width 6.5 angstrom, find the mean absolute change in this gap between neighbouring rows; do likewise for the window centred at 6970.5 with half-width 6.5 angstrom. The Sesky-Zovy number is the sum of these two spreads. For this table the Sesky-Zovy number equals 1.13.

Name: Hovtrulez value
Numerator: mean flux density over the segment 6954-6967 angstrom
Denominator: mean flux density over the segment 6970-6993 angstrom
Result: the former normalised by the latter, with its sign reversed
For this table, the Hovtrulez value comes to -1.01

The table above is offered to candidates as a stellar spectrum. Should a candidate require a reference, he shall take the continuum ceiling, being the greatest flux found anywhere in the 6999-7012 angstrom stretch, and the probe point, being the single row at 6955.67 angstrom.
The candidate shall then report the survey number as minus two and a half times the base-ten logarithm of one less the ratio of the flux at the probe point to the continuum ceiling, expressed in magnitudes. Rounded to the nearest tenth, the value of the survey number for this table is 3.3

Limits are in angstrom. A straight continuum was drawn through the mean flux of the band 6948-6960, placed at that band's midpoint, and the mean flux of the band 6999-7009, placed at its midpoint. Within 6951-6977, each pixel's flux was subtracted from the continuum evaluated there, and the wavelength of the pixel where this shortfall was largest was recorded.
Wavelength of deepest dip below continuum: 6958.87 angstrom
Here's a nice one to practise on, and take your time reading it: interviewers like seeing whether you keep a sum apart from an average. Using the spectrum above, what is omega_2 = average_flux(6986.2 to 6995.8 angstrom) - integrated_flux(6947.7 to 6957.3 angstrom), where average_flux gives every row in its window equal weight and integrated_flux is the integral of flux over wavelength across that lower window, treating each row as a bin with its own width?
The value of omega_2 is -138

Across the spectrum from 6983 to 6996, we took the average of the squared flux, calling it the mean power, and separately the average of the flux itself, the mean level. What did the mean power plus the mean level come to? 291.7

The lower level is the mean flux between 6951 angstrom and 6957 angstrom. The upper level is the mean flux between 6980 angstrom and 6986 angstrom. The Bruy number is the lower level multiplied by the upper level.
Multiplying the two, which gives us 264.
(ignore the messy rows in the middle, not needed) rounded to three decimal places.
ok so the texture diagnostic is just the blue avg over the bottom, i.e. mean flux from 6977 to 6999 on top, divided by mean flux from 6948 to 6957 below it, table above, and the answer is 1.019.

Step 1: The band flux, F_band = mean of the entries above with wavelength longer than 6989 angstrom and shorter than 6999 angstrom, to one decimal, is 16.7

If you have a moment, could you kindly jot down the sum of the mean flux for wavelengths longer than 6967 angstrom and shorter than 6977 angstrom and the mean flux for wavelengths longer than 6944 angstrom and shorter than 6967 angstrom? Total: 32.6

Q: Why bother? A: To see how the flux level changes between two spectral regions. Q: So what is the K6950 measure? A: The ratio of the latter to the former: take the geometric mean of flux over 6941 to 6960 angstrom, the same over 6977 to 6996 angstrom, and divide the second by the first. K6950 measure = 1.011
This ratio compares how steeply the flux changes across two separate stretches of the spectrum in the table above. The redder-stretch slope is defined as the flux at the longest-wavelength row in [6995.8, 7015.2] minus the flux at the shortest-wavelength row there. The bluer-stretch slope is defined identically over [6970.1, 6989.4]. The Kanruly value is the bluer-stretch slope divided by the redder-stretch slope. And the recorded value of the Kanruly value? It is 3.0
